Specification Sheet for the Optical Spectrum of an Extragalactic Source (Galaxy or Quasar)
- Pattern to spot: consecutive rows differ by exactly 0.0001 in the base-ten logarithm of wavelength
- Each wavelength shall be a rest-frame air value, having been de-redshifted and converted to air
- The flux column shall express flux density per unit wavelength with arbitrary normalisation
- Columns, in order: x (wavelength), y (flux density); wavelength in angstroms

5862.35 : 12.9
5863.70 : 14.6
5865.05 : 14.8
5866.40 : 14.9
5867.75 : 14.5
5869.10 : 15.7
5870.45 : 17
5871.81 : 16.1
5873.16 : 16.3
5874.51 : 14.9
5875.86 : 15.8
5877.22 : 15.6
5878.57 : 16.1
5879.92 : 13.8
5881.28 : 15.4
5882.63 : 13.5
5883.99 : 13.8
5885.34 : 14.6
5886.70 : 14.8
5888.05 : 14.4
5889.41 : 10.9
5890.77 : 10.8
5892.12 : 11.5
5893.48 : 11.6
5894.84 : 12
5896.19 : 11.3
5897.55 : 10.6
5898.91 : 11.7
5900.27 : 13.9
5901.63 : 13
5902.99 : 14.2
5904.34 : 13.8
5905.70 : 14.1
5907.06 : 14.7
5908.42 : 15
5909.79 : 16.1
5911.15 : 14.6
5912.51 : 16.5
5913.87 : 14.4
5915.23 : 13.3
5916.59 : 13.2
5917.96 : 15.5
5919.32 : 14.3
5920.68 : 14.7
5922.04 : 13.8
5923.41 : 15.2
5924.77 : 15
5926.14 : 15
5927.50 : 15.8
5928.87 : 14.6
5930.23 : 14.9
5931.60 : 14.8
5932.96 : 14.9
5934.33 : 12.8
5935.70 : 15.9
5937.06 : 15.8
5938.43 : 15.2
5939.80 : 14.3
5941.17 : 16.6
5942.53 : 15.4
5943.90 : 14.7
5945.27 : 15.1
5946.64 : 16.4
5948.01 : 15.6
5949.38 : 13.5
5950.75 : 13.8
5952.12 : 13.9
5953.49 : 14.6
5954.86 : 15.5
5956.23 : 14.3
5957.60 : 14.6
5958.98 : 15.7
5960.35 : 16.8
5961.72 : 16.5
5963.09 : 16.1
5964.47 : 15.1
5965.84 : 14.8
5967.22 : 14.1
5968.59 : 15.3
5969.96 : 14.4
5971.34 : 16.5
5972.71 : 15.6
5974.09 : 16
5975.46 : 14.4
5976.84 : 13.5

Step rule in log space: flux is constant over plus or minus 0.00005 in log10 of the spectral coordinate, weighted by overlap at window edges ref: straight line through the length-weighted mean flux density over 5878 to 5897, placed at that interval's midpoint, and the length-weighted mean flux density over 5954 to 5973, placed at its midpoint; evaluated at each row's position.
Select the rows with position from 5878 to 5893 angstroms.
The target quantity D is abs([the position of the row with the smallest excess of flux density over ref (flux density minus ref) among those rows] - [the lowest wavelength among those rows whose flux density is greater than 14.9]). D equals 12.2 angstroms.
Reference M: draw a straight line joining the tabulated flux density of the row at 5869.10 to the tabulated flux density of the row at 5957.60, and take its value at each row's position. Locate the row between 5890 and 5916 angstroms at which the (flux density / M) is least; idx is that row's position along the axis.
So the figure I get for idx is 5897.55 angstroms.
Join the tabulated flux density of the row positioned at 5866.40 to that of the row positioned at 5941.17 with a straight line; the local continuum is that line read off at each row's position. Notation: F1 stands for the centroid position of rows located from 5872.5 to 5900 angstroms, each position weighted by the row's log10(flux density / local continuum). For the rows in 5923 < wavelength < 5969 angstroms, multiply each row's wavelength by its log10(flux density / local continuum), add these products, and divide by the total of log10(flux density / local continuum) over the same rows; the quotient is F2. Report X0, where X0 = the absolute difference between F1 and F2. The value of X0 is 54.0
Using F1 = 5893.7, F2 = 5947.7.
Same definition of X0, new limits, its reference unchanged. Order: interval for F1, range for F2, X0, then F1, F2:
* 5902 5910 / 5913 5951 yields 27.0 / 5905.1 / 5932.1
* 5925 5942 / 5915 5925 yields 14.2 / 5933.4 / 5919.2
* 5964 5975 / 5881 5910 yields 73.5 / 5968.6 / 5895.1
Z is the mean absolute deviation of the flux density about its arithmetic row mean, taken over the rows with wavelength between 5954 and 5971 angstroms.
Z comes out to 0.72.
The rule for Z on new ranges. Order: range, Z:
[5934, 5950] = 0.86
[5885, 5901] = 1.39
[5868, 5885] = 0.89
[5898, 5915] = 0.88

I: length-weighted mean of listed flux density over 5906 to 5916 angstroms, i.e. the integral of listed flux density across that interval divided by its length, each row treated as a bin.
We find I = 14.9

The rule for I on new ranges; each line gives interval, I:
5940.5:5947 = 15.6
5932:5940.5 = 14.8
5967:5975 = 15.4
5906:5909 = 14.8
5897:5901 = 12.1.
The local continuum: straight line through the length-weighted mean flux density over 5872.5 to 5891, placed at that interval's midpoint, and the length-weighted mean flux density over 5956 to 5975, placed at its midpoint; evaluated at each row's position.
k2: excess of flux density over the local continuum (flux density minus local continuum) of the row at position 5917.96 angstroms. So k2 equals 0.6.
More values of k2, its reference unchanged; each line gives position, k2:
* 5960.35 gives 1.4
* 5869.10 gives 1.4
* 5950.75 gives -1.5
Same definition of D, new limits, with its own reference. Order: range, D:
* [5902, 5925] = 8.2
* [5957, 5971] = 8.2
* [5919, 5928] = 1.4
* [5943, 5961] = 4.1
